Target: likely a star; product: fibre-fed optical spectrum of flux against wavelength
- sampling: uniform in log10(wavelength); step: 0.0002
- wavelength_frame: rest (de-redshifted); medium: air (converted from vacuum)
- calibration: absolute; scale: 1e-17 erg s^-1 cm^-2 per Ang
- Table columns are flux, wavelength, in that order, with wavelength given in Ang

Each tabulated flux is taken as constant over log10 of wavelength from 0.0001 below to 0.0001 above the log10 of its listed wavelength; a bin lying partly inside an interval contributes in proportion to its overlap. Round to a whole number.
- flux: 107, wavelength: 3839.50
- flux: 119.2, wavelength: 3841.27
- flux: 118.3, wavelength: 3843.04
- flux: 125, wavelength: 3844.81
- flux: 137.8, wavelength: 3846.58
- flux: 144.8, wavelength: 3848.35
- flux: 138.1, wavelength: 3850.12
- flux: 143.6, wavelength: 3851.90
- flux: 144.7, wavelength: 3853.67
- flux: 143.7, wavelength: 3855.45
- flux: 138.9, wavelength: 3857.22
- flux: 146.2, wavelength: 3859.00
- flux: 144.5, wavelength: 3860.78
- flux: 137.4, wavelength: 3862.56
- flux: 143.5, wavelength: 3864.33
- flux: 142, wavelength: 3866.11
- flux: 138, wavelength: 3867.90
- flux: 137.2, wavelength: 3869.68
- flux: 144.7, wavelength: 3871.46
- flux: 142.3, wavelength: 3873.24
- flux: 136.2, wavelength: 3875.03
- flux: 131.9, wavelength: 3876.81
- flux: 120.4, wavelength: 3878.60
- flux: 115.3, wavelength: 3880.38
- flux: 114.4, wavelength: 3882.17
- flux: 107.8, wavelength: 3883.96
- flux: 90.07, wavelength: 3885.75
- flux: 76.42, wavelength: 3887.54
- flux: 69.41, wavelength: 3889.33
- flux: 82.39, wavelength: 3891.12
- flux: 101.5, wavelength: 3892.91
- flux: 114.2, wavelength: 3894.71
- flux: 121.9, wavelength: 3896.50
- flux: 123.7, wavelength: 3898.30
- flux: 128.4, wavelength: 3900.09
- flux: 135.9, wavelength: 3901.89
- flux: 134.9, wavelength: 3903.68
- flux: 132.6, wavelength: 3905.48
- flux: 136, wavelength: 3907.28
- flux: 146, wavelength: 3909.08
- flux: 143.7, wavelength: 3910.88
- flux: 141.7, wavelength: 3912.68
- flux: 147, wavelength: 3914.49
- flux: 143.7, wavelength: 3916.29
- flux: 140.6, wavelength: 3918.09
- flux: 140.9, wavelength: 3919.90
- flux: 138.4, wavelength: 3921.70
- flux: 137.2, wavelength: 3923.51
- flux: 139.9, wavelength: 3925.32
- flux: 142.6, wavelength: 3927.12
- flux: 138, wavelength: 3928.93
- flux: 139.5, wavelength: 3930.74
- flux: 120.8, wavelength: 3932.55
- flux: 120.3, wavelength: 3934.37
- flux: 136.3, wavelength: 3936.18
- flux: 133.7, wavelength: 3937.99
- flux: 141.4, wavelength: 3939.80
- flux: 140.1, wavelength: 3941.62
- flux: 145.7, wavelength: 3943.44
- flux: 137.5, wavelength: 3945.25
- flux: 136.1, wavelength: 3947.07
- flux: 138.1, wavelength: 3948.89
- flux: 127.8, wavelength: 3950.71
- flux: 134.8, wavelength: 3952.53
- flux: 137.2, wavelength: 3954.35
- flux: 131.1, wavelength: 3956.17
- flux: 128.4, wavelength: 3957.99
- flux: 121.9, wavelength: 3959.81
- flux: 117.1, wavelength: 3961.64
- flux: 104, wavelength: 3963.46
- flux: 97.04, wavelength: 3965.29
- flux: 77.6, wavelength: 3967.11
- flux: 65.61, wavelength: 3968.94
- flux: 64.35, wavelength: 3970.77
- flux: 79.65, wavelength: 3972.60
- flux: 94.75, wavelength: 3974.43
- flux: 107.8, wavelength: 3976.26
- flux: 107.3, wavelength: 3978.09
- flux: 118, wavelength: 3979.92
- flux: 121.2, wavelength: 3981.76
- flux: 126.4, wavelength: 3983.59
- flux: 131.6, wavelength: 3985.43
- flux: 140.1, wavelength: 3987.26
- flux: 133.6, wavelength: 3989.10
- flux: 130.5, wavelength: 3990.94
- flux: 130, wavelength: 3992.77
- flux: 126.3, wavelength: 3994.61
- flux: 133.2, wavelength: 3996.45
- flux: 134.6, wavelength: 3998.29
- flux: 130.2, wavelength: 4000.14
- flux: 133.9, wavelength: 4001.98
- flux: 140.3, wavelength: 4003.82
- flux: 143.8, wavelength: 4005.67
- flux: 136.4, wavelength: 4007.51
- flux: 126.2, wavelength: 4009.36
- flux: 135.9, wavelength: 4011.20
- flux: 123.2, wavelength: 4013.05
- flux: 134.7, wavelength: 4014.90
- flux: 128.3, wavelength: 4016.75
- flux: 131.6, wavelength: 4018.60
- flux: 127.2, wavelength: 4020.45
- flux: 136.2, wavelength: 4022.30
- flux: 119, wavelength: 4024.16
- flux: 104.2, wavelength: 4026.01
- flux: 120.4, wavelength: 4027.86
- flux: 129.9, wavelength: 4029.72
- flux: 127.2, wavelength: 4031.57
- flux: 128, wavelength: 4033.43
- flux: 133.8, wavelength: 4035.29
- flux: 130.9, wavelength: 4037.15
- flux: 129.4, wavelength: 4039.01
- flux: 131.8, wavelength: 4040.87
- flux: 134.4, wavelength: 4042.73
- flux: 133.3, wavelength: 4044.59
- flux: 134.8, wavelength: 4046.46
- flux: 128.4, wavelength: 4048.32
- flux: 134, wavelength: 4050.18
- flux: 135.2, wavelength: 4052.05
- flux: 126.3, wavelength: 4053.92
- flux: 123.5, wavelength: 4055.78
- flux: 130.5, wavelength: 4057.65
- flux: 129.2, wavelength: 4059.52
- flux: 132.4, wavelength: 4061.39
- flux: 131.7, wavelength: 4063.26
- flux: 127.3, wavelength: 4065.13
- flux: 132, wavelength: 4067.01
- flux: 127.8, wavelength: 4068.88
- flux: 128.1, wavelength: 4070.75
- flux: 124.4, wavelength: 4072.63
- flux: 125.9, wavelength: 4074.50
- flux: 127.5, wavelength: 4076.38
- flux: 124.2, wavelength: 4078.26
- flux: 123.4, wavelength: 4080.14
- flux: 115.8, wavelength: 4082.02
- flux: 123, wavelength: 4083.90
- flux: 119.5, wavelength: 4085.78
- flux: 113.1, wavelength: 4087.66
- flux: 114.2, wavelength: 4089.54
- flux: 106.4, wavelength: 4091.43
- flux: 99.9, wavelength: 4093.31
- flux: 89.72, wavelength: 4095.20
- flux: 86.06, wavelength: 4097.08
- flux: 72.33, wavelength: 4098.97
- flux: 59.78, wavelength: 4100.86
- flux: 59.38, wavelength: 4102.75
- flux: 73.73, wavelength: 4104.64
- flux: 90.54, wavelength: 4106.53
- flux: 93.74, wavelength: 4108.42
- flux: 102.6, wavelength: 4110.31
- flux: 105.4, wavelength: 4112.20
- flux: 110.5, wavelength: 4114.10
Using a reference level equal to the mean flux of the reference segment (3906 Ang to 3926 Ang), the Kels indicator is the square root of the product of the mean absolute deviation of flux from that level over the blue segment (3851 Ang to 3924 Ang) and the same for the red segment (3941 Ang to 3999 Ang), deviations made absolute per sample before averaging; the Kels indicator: 18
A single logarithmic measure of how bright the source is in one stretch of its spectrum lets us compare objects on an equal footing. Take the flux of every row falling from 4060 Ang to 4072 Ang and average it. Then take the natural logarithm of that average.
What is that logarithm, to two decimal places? 4.87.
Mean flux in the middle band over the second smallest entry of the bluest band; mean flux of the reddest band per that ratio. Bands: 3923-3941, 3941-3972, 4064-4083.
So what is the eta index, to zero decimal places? 129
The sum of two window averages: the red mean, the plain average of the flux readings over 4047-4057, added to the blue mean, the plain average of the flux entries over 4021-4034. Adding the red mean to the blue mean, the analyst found 253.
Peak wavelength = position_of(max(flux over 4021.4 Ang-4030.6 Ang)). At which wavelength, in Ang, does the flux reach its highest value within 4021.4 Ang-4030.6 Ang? 4022.30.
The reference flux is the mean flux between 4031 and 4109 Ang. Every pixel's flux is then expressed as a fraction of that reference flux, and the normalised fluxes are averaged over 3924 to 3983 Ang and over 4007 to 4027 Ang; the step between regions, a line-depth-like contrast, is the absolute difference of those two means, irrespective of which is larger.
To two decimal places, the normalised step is 0.06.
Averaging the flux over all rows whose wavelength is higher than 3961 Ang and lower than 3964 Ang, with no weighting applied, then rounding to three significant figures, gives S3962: 111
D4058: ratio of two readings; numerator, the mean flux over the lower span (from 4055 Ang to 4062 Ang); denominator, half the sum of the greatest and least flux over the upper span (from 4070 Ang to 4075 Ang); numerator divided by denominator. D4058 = 1.02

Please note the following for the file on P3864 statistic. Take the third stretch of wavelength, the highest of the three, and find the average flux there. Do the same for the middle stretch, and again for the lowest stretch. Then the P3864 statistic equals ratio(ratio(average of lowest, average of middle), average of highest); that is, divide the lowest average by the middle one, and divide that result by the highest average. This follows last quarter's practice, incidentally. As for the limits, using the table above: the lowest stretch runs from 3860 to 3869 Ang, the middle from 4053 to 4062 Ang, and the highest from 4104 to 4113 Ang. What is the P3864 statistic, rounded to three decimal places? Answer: 0.012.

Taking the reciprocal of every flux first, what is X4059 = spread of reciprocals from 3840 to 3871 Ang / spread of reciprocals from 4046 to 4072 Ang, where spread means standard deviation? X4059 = 2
